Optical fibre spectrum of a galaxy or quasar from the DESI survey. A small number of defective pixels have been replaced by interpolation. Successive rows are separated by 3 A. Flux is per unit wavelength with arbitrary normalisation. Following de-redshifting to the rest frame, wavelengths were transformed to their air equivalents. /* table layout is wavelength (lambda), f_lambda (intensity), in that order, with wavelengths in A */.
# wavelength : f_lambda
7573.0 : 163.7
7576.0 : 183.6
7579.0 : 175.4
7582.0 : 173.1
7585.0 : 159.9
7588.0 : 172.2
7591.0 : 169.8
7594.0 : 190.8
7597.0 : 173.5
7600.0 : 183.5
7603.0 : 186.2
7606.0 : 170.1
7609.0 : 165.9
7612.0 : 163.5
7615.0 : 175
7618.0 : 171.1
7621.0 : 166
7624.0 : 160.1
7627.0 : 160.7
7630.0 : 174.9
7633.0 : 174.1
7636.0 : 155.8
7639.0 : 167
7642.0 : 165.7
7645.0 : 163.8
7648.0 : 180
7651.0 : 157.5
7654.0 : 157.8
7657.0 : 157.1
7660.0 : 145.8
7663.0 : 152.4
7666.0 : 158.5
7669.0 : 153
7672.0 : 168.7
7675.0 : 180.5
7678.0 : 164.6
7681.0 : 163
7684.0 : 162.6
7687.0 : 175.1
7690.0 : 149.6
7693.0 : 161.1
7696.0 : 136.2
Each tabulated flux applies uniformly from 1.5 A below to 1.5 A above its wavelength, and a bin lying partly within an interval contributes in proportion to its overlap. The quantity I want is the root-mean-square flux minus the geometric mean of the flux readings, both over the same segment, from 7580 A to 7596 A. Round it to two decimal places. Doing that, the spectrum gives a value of 0.57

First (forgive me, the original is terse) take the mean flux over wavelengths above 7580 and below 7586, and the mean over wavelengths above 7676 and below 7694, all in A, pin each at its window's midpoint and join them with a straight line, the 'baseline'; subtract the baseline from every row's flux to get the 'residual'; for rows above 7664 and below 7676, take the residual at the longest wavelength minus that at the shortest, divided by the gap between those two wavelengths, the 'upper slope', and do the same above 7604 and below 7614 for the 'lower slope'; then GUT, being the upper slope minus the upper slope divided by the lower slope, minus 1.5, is 3.3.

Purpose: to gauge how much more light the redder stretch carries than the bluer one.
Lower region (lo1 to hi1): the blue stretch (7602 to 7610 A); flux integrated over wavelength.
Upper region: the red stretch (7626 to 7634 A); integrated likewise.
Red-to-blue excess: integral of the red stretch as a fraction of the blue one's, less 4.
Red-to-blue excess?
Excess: -3.02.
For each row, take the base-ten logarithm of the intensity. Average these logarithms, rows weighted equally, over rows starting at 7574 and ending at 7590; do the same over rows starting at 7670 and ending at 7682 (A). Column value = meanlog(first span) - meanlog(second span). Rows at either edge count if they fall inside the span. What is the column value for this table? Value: 0.009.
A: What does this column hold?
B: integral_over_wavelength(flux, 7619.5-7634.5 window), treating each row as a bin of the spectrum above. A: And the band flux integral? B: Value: 2507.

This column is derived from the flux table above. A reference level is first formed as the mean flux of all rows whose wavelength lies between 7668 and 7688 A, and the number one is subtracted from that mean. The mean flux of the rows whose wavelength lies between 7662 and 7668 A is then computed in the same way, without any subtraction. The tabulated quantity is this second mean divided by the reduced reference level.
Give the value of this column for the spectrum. 0.94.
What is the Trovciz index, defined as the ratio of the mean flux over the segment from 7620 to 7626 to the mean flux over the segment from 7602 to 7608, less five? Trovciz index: -4.08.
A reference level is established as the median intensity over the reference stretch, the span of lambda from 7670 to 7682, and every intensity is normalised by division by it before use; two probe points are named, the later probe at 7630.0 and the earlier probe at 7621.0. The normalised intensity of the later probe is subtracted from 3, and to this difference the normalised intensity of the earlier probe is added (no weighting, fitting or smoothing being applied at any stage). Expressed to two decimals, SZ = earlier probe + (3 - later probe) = 2.95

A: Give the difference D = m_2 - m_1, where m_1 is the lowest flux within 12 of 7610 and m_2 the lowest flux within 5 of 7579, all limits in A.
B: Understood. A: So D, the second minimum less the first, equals 10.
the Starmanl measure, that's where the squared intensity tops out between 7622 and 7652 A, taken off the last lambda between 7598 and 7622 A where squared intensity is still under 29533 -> -27 A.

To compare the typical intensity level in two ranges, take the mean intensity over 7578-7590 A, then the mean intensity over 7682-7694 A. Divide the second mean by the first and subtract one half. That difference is 0.45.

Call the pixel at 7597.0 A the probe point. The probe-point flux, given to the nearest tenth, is 173.5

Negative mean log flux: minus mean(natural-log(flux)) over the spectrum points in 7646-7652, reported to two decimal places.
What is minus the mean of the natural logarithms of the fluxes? -5.13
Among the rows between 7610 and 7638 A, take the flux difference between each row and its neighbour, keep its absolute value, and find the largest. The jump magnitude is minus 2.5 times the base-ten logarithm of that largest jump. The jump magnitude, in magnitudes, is -3.16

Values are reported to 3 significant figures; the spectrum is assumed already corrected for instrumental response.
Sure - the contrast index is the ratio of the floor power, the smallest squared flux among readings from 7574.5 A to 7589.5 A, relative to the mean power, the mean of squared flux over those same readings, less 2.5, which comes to -1.65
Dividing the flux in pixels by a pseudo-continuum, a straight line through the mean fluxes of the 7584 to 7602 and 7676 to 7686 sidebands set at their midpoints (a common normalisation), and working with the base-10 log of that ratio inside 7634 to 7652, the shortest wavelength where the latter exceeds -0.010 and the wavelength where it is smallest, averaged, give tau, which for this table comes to 7637.5 A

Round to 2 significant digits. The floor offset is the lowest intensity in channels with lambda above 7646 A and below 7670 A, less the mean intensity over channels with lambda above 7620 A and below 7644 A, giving -20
